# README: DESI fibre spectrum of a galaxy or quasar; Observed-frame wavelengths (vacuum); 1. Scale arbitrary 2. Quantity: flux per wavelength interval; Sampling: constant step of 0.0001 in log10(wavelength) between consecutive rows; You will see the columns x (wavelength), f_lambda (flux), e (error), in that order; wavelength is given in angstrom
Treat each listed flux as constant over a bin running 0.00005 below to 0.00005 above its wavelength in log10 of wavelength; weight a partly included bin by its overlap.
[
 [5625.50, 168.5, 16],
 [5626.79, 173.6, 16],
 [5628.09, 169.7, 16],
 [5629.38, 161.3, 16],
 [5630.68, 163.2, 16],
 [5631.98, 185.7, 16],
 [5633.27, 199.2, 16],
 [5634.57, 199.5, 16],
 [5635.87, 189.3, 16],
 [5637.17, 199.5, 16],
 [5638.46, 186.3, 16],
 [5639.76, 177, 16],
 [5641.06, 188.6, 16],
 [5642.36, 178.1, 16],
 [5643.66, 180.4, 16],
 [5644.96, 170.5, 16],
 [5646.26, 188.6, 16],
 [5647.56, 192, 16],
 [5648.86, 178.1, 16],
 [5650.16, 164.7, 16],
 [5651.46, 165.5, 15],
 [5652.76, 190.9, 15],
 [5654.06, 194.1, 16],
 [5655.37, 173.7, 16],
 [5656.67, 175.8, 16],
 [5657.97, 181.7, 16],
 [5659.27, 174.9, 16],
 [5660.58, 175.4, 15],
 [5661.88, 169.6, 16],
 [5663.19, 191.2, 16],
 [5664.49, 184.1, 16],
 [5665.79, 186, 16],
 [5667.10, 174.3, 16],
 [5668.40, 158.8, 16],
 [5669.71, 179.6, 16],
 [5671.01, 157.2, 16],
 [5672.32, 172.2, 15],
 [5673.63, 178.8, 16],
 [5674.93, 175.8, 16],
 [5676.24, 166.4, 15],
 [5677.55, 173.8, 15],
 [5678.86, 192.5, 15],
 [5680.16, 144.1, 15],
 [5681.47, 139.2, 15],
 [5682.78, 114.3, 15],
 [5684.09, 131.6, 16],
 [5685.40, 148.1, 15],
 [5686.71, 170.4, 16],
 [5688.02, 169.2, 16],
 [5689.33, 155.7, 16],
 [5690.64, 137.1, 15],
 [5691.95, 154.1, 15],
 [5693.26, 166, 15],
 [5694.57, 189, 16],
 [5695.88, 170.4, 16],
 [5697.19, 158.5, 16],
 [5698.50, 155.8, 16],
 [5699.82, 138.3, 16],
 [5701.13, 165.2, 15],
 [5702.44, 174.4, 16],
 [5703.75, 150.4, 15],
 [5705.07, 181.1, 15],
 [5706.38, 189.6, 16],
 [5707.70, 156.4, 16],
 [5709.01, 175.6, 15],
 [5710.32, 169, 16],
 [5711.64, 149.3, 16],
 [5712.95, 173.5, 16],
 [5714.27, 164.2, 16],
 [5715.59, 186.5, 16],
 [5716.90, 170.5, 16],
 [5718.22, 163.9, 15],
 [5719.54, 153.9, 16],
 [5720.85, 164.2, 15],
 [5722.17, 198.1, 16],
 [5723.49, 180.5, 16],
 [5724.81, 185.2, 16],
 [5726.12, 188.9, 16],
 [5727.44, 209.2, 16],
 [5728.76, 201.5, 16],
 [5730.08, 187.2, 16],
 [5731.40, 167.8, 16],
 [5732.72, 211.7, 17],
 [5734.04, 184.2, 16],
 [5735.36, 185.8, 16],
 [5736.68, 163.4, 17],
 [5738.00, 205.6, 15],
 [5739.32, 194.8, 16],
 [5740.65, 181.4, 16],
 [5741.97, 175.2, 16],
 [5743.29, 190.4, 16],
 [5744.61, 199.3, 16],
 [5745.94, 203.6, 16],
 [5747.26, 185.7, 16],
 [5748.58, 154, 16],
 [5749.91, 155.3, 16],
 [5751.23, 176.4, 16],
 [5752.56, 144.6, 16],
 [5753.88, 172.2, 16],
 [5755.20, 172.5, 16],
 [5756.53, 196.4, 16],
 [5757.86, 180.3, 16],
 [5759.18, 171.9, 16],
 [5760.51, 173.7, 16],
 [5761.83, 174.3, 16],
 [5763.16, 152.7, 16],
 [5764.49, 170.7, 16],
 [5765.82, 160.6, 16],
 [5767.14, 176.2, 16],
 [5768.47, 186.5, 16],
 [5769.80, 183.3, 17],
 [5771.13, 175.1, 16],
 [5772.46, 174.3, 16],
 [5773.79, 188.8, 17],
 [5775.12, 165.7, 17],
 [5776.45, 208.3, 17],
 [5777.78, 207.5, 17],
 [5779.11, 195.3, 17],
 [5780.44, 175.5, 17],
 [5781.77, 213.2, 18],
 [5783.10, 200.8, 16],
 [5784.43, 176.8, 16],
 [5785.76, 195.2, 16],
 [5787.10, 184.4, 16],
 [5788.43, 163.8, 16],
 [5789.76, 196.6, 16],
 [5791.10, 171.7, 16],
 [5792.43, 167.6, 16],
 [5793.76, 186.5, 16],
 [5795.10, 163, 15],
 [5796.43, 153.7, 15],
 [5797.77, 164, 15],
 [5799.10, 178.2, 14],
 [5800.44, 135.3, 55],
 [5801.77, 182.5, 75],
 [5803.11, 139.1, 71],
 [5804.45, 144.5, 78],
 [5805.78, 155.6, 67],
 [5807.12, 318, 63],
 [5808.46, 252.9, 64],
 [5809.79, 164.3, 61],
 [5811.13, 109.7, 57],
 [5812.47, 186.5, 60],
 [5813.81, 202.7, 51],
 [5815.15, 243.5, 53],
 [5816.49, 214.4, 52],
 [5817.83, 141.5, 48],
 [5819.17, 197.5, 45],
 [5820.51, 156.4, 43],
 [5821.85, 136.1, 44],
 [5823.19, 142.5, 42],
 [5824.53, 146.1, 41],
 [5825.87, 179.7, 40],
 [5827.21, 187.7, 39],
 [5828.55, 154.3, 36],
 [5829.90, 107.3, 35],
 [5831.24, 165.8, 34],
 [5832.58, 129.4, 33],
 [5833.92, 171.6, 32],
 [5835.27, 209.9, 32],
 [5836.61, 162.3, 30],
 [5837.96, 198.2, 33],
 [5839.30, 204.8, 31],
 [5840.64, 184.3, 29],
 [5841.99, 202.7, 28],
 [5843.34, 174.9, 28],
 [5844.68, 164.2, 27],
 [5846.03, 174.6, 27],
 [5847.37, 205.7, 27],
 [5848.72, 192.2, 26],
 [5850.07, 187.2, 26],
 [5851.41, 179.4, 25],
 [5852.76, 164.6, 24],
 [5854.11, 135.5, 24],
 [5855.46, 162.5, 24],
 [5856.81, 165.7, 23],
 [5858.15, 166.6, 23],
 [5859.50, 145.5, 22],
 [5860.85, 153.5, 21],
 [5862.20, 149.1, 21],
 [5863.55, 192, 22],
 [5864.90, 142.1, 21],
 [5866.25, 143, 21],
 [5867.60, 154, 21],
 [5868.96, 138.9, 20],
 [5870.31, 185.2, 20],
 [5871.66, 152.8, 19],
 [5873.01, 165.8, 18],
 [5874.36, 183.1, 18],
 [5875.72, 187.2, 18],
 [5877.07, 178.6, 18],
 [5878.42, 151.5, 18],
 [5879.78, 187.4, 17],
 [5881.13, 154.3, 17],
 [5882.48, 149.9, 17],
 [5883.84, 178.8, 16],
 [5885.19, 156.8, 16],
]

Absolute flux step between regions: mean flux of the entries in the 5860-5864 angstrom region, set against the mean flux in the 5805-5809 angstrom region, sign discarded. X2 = 77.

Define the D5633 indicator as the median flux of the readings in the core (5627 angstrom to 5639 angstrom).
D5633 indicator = 186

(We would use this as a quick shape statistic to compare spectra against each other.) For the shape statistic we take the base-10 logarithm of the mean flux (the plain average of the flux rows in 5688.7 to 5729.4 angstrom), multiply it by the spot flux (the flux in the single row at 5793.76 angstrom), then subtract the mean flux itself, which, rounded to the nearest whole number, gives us 246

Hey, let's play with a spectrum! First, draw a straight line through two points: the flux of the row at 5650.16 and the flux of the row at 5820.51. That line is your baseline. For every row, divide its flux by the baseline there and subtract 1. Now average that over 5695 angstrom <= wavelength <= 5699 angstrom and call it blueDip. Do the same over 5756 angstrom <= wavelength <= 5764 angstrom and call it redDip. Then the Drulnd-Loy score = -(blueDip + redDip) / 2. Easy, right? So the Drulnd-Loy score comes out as -0.05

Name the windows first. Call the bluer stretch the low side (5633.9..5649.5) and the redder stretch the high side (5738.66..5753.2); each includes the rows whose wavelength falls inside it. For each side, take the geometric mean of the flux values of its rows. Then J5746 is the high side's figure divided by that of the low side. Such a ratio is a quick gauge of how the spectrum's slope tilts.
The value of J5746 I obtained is 0.96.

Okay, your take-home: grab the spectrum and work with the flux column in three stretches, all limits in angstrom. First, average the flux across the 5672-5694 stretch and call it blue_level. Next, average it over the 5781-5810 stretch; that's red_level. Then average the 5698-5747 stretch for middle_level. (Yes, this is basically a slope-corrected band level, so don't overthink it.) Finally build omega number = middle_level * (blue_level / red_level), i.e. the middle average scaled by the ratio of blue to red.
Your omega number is 155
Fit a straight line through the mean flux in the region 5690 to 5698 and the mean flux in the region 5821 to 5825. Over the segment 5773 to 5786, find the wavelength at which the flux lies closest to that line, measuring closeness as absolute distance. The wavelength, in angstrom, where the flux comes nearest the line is 5775.12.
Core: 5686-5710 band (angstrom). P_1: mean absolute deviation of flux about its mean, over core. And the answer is 12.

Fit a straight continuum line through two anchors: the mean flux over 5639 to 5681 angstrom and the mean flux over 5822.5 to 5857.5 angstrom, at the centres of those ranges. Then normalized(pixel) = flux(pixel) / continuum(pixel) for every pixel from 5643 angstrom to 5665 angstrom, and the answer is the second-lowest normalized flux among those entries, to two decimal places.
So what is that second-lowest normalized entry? 0.94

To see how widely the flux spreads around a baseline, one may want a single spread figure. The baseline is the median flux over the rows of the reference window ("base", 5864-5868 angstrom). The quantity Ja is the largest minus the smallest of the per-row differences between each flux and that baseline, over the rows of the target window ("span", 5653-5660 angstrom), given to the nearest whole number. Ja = 20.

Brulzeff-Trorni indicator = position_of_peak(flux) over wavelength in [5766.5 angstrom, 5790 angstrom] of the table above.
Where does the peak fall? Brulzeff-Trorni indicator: 5781.77 angstrom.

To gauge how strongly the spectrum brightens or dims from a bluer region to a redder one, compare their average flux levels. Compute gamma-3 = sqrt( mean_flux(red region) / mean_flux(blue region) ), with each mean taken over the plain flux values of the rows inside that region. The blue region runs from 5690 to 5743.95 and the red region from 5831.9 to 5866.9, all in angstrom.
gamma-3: 0.99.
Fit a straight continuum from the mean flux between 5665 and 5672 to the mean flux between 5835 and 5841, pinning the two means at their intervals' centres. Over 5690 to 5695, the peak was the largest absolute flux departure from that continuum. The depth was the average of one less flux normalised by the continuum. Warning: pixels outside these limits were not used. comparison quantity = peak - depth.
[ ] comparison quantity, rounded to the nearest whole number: 37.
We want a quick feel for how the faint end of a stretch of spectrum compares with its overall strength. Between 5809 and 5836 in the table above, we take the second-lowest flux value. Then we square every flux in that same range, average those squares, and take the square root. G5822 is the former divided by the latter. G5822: 0.64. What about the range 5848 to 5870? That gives 0.86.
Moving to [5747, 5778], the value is 0.87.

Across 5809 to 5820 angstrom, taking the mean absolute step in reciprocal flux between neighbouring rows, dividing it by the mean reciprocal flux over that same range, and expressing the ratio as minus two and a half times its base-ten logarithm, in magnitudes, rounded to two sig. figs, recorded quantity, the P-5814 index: 1.2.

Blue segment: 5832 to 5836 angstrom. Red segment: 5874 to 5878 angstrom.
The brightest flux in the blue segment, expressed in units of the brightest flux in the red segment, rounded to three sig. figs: 1.12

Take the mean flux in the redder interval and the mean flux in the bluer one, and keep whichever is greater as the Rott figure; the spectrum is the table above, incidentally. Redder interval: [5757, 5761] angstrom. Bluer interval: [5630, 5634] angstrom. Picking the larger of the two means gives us 183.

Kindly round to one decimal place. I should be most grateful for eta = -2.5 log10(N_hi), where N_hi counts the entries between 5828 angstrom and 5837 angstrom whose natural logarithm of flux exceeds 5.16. 0.0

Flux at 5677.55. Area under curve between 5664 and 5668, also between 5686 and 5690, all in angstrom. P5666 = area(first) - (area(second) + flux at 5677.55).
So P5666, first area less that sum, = -112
